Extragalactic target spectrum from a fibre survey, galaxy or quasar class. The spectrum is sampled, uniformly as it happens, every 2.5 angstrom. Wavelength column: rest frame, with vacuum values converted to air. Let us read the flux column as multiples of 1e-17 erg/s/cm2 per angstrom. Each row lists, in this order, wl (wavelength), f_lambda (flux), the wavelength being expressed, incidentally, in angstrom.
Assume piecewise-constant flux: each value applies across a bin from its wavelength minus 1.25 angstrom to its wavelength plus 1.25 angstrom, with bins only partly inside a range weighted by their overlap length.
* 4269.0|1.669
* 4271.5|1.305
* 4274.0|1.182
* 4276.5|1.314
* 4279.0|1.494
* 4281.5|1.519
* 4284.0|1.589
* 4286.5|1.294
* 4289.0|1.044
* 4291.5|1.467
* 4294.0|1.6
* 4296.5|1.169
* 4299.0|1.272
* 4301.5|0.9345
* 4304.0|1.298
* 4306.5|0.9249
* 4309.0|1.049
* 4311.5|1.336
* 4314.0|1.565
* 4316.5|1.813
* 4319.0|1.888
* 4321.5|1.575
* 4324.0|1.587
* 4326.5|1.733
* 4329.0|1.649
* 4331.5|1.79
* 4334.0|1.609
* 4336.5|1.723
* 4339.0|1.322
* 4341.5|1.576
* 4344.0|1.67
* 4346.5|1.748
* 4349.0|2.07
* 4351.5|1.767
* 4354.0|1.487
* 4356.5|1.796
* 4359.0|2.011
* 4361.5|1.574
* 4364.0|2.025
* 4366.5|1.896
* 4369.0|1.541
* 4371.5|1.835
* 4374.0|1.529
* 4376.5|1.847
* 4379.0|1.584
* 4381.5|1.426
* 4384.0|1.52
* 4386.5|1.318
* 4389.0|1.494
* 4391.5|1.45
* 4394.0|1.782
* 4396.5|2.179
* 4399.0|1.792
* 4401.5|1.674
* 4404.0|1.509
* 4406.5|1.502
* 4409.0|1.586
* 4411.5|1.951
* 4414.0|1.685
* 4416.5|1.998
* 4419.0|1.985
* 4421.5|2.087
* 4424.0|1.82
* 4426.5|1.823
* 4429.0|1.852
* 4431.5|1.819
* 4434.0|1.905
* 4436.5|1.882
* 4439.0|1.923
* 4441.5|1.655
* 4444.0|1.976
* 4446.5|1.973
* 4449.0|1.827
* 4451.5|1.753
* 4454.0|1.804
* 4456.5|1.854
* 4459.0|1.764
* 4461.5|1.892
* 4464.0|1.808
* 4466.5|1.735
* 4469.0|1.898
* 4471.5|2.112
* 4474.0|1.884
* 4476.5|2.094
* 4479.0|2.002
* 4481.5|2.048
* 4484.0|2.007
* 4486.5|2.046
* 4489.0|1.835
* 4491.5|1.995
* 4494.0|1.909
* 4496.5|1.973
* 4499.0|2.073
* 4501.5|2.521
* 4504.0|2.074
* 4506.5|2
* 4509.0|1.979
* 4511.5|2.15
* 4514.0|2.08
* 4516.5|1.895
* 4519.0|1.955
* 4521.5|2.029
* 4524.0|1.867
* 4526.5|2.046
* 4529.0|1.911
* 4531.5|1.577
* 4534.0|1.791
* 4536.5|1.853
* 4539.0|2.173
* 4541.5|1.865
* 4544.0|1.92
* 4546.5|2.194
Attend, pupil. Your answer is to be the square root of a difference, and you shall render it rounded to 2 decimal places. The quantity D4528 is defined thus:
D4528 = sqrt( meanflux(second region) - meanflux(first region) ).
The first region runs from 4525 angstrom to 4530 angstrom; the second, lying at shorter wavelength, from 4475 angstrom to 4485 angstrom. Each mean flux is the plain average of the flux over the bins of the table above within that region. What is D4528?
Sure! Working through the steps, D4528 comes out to 0.24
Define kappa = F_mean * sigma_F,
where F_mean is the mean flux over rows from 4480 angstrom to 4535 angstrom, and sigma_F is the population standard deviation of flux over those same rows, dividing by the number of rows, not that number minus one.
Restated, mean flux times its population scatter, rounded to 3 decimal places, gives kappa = 0.332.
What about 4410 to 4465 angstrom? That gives 0.192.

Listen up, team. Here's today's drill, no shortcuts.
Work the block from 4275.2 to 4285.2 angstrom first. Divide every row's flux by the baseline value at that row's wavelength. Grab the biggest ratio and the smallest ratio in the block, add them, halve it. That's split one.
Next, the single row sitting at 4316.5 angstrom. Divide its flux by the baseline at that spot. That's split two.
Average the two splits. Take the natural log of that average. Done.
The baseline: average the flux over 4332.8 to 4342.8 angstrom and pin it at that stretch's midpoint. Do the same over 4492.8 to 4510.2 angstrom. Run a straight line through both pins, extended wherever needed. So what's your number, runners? 0.127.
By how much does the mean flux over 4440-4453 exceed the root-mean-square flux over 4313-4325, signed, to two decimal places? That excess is 0.15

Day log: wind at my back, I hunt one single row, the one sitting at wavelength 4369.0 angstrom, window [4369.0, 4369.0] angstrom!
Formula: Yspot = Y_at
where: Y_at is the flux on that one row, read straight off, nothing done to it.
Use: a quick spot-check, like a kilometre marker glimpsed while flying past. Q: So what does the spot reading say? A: 1.541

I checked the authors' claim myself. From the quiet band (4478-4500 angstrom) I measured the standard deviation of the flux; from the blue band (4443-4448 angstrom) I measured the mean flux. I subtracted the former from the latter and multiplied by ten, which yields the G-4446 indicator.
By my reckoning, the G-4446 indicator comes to 19.0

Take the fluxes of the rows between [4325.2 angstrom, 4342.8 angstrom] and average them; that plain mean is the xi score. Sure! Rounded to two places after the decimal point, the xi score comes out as 1.63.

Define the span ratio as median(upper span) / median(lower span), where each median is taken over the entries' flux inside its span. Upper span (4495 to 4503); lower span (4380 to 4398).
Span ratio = 1.39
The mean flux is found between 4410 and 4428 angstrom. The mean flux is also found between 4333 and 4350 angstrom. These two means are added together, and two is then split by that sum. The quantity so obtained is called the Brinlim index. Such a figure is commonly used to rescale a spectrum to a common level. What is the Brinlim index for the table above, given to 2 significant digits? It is 0.56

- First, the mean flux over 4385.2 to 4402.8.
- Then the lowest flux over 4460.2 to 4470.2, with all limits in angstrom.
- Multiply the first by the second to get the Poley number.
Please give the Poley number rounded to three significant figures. 2.90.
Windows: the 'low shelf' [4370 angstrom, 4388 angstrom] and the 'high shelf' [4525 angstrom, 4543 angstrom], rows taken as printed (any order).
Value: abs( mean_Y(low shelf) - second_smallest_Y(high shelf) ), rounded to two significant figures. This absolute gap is 0.21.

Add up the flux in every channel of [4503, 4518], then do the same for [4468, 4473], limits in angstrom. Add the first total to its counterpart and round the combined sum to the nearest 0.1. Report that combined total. 16.2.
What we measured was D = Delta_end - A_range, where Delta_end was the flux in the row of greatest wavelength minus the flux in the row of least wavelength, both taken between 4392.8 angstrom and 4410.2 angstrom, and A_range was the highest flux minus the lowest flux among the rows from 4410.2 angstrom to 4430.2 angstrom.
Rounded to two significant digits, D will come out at -0.60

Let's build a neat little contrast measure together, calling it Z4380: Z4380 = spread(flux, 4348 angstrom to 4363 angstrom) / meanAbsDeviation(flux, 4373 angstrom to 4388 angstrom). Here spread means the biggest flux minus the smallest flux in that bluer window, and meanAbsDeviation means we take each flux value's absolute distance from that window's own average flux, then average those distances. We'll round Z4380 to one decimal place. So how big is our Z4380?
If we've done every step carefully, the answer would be 4.9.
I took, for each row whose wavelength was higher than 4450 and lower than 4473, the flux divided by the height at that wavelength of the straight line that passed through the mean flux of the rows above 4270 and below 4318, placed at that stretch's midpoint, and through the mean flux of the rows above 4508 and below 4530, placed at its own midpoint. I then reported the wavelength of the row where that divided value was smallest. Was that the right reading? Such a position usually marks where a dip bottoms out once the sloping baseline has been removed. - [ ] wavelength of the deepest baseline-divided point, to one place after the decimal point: 4466.5 angstrom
